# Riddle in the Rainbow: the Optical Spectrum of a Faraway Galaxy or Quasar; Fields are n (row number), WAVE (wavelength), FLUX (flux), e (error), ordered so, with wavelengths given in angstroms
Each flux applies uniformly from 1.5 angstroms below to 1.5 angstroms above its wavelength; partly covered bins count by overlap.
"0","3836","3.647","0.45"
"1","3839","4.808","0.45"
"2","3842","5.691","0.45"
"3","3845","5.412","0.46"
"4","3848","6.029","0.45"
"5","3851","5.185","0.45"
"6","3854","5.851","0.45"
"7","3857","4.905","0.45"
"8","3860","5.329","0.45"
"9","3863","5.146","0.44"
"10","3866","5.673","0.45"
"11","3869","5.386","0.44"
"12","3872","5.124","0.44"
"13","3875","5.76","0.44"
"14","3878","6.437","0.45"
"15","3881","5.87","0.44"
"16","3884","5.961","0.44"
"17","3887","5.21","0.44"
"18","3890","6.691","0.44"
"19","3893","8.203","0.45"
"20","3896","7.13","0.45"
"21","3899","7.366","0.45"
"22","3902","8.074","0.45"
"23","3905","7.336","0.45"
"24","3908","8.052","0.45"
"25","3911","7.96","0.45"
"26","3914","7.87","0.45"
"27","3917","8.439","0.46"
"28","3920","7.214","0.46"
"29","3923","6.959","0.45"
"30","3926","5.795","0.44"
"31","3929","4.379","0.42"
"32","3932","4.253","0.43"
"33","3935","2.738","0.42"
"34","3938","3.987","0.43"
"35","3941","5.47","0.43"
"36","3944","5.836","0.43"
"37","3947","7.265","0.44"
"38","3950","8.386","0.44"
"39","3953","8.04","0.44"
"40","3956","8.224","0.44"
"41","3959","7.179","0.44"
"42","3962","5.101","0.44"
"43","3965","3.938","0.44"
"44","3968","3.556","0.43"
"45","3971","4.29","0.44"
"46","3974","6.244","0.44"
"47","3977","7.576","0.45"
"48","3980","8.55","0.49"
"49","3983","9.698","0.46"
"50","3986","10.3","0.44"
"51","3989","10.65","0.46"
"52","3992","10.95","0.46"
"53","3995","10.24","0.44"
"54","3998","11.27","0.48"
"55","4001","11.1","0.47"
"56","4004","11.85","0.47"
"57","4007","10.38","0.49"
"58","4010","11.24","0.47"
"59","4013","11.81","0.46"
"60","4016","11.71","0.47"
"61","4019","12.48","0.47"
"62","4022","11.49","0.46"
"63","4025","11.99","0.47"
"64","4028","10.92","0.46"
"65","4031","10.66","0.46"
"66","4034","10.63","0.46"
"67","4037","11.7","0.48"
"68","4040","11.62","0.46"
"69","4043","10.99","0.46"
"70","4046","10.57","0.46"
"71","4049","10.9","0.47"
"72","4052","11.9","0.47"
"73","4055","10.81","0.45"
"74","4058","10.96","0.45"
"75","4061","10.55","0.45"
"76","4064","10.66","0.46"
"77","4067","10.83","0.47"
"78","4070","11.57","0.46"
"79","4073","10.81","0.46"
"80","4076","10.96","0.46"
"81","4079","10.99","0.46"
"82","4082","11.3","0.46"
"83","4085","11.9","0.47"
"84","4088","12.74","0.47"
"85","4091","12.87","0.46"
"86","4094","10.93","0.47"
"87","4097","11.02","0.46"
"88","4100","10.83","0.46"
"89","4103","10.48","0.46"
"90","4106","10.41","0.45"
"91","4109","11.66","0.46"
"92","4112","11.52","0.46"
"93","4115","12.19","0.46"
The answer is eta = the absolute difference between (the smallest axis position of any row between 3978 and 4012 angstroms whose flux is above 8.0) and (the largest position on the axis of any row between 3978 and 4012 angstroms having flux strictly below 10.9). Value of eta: 27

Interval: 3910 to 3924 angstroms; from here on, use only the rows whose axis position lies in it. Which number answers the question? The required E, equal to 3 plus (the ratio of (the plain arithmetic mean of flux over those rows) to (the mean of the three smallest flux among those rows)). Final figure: 4.05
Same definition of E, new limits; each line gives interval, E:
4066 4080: 4.02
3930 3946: 4.22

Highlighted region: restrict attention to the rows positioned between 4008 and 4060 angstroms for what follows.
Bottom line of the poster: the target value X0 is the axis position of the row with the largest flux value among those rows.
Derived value 4019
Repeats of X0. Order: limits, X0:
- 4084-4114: 4091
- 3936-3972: 3950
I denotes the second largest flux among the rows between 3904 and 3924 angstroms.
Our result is 8.052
